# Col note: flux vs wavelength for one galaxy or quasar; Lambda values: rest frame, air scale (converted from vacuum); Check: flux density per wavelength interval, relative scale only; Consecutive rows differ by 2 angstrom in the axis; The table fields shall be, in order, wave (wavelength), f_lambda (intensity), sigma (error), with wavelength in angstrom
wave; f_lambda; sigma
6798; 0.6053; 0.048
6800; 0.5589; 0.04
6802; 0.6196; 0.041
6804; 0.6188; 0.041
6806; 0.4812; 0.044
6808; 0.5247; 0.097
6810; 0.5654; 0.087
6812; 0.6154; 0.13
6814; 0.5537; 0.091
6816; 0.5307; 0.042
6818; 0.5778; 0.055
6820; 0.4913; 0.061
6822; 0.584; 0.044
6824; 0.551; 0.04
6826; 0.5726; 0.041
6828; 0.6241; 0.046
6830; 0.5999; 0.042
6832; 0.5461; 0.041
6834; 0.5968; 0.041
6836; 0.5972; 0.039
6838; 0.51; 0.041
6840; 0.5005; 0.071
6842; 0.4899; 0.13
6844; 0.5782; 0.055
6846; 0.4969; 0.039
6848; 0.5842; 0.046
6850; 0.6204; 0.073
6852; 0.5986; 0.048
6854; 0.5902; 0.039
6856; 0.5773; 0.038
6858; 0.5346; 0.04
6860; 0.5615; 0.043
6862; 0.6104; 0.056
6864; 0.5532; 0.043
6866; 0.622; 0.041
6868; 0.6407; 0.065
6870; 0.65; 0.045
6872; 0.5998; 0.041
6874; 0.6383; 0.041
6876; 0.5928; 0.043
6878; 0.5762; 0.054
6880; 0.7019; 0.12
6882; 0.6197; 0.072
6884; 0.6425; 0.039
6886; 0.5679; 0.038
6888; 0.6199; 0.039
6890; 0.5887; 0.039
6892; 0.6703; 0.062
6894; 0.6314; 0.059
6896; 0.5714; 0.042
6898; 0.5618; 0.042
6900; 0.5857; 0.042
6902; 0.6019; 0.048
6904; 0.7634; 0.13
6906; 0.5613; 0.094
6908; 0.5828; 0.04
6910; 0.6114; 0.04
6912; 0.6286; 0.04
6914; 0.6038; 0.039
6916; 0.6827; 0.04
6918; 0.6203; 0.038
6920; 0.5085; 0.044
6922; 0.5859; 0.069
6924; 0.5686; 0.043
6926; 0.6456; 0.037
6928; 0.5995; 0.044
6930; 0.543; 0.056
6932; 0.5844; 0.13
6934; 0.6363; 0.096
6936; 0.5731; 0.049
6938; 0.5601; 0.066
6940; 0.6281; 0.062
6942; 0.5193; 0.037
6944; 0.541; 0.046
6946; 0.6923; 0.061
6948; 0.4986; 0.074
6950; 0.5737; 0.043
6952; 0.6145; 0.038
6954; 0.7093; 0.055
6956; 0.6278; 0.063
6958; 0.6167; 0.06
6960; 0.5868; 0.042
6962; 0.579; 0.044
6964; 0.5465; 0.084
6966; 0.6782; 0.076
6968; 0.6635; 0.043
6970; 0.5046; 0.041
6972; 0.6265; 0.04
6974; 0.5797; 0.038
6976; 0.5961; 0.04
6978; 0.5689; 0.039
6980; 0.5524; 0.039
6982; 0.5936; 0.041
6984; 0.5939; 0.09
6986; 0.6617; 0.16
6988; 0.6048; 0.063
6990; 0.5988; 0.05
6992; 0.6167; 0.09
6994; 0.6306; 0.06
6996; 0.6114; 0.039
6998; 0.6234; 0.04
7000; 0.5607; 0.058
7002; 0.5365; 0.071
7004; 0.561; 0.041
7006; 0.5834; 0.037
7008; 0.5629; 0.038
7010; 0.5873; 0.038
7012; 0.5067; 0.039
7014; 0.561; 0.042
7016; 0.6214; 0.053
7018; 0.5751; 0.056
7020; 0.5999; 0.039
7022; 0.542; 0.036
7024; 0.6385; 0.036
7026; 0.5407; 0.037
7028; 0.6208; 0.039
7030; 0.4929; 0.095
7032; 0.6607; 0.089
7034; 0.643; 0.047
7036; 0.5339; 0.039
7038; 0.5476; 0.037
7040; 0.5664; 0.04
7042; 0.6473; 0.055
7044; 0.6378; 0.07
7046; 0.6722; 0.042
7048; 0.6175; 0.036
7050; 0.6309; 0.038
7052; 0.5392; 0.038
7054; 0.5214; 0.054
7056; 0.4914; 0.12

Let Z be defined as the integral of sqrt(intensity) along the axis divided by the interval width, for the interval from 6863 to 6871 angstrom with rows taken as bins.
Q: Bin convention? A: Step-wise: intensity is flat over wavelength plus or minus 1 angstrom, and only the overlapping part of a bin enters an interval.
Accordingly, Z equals 0.785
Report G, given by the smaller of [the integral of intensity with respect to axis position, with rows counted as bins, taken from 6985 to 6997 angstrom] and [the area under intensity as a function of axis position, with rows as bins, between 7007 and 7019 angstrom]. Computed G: 6.83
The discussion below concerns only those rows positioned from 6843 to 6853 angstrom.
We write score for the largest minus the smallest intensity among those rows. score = 0.12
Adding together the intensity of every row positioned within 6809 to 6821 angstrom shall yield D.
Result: 3.33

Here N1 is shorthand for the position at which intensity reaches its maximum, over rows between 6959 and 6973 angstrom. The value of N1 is 6966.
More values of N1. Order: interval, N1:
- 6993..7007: 6994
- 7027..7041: 7032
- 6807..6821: 6812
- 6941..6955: 6954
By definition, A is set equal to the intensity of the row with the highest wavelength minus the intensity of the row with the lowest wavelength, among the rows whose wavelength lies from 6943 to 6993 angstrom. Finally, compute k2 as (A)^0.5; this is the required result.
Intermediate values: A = 0.076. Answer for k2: 0.28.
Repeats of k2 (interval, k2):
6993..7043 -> 0.13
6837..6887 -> 0.24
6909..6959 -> 0.07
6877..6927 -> 0.26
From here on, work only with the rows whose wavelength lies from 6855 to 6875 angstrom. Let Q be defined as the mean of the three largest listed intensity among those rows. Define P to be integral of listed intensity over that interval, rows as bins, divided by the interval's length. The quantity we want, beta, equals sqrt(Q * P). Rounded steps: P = 0.599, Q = 0.643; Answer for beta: 0.620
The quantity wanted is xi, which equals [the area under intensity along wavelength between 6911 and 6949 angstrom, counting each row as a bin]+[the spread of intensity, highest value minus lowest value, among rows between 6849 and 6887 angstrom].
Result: 22.6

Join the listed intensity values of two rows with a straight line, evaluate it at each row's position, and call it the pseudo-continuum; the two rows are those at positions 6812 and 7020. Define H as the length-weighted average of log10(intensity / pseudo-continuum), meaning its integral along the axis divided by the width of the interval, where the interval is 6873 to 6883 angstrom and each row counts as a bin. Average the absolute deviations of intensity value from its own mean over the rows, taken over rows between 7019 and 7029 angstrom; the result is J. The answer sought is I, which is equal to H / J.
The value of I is 0.3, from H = 0.01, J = 0.038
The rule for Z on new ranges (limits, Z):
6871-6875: 0.787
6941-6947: 0.763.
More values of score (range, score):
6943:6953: 0.19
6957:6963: 0.04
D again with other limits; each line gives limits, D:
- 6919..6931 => 3.45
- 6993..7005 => 3.52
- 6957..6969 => 3.67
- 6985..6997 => 3.72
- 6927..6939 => 3.50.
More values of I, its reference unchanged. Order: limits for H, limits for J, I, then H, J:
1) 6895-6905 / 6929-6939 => 0.1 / 0.00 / 0.025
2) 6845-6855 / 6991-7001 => -1.4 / -0.03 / 0.019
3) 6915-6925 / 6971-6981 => -0.6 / -0.01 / 0.021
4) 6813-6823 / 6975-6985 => -3.2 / -0.05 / 0.016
